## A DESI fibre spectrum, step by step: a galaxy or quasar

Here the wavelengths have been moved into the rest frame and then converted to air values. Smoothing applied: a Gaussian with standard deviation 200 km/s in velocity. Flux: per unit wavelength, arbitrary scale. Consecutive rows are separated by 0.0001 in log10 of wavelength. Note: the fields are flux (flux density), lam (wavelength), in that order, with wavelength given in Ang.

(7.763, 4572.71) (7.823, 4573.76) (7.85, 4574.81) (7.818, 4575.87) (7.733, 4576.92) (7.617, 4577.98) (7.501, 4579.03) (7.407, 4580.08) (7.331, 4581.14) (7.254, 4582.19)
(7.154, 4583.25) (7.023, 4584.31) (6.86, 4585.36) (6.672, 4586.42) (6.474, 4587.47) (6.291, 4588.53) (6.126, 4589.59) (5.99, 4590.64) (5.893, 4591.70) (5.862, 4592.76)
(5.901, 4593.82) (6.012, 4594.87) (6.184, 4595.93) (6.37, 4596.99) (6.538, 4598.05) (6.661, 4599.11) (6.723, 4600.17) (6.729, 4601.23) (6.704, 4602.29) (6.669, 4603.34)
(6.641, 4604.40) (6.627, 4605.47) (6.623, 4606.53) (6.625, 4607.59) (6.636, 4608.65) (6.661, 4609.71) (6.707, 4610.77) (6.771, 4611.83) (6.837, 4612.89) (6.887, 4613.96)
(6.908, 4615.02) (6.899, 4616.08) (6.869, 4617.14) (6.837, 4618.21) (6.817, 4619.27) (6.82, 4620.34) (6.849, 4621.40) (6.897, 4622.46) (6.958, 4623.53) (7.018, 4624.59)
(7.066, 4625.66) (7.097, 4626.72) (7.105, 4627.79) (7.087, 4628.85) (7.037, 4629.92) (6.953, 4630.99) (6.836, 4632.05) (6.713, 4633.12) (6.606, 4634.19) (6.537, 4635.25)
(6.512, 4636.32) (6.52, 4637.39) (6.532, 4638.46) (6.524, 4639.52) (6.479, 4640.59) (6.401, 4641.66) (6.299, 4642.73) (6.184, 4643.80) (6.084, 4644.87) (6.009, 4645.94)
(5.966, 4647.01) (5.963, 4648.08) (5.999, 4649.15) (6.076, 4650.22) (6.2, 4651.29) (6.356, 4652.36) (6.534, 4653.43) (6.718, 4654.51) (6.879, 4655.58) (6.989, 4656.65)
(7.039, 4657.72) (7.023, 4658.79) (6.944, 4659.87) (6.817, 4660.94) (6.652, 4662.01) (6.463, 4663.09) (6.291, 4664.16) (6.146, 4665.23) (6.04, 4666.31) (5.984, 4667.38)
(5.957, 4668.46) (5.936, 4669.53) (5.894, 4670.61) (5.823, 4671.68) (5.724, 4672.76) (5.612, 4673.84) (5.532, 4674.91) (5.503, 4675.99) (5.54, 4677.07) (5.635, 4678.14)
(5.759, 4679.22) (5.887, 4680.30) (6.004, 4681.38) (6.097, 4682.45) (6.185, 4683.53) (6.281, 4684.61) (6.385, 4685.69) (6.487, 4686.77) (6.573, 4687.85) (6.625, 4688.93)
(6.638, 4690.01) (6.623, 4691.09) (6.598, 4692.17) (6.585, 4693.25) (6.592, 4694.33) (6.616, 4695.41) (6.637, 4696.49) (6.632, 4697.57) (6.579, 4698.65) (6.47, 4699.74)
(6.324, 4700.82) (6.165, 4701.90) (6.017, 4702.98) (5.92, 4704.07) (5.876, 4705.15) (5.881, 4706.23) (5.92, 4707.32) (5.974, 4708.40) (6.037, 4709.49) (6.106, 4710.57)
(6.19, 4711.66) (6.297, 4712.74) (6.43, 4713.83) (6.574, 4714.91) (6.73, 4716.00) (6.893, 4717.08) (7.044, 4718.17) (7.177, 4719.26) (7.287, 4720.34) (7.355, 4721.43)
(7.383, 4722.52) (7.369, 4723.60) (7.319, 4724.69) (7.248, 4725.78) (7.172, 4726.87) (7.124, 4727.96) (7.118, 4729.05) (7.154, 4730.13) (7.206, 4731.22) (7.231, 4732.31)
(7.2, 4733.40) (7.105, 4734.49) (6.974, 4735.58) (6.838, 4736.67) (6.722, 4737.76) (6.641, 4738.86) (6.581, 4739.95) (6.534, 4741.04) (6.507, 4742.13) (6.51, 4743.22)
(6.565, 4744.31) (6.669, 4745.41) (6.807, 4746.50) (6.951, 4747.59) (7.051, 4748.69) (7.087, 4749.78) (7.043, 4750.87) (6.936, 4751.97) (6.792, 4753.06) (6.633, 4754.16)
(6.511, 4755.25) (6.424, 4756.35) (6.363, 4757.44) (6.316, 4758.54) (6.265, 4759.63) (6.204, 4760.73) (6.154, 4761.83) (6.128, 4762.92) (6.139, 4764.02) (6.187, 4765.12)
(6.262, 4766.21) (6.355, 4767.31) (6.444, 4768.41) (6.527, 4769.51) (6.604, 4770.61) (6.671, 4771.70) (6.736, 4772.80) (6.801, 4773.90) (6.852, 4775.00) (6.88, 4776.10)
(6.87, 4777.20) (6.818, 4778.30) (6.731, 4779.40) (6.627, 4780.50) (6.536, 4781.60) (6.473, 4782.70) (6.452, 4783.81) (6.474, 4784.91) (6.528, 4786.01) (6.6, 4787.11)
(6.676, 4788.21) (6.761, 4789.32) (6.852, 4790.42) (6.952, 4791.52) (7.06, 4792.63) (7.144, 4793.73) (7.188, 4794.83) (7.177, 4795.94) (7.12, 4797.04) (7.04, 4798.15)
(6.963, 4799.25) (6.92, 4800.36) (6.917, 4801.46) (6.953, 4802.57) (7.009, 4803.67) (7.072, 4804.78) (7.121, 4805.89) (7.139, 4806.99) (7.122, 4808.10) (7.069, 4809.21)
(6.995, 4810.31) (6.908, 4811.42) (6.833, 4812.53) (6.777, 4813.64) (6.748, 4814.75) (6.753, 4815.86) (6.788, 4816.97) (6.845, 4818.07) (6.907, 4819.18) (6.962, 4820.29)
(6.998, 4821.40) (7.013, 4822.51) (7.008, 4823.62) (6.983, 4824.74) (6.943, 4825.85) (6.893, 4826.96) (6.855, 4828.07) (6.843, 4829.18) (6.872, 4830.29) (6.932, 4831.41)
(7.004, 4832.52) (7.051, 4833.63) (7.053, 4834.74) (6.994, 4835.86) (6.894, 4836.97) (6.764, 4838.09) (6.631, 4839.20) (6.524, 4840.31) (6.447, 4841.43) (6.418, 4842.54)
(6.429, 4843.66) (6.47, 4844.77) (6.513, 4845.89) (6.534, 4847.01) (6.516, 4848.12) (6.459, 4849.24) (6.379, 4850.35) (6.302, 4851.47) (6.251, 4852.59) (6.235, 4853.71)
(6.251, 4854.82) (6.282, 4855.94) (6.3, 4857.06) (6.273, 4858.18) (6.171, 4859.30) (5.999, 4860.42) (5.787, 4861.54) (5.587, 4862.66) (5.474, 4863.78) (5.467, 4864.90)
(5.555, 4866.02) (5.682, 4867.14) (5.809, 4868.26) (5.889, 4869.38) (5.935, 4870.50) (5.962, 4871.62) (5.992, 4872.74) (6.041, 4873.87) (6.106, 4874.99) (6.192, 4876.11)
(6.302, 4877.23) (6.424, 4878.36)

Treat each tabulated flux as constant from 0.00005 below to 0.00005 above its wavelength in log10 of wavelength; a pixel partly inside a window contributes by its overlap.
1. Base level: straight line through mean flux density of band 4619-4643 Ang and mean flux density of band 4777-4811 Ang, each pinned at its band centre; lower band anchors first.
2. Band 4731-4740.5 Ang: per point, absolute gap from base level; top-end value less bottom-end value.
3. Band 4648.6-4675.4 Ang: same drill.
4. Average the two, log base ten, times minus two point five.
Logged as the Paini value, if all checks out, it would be 1.8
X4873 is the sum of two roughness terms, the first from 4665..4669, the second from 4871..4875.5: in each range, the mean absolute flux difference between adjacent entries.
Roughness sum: 0.11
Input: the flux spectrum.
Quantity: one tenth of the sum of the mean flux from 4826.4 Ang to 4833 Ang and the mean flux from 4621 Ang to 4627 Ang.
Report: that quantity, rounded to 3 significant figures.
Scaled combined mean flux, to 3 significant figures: 1.39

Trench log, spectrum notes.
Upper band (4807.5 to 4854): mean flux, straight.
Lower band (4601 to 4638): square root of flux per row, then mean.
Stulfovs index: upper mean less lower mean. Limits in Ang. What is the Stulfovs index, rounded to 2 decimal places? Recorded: 4.15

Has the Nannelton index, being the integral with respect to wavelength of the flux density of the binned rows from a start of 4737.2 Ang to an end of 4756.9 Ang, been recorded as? 132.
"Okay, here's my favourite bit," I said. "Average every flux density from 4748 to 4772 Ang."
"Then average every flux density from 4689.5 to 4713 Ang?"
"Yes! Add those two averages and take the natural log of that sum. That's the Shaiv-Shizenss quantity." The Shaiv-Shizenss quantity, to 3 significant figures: 2.55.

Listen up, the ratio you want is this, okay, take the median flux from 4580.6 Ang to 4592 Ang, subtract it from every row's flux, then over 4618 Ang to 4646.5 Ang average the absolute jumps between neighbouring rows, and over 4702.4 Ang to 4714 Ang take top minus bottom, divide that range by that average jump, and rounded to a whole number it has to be 10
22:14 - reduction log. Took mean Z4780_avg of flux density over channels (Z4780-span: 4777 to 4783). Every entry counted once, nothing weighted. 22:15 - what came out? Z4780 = 6.68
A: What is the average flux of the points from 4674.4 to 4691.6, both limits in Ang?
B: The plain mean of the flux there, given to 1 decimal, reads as 6.1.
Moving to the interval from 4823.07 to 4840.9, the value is 6.9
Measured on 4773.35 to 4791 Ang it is 6.7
